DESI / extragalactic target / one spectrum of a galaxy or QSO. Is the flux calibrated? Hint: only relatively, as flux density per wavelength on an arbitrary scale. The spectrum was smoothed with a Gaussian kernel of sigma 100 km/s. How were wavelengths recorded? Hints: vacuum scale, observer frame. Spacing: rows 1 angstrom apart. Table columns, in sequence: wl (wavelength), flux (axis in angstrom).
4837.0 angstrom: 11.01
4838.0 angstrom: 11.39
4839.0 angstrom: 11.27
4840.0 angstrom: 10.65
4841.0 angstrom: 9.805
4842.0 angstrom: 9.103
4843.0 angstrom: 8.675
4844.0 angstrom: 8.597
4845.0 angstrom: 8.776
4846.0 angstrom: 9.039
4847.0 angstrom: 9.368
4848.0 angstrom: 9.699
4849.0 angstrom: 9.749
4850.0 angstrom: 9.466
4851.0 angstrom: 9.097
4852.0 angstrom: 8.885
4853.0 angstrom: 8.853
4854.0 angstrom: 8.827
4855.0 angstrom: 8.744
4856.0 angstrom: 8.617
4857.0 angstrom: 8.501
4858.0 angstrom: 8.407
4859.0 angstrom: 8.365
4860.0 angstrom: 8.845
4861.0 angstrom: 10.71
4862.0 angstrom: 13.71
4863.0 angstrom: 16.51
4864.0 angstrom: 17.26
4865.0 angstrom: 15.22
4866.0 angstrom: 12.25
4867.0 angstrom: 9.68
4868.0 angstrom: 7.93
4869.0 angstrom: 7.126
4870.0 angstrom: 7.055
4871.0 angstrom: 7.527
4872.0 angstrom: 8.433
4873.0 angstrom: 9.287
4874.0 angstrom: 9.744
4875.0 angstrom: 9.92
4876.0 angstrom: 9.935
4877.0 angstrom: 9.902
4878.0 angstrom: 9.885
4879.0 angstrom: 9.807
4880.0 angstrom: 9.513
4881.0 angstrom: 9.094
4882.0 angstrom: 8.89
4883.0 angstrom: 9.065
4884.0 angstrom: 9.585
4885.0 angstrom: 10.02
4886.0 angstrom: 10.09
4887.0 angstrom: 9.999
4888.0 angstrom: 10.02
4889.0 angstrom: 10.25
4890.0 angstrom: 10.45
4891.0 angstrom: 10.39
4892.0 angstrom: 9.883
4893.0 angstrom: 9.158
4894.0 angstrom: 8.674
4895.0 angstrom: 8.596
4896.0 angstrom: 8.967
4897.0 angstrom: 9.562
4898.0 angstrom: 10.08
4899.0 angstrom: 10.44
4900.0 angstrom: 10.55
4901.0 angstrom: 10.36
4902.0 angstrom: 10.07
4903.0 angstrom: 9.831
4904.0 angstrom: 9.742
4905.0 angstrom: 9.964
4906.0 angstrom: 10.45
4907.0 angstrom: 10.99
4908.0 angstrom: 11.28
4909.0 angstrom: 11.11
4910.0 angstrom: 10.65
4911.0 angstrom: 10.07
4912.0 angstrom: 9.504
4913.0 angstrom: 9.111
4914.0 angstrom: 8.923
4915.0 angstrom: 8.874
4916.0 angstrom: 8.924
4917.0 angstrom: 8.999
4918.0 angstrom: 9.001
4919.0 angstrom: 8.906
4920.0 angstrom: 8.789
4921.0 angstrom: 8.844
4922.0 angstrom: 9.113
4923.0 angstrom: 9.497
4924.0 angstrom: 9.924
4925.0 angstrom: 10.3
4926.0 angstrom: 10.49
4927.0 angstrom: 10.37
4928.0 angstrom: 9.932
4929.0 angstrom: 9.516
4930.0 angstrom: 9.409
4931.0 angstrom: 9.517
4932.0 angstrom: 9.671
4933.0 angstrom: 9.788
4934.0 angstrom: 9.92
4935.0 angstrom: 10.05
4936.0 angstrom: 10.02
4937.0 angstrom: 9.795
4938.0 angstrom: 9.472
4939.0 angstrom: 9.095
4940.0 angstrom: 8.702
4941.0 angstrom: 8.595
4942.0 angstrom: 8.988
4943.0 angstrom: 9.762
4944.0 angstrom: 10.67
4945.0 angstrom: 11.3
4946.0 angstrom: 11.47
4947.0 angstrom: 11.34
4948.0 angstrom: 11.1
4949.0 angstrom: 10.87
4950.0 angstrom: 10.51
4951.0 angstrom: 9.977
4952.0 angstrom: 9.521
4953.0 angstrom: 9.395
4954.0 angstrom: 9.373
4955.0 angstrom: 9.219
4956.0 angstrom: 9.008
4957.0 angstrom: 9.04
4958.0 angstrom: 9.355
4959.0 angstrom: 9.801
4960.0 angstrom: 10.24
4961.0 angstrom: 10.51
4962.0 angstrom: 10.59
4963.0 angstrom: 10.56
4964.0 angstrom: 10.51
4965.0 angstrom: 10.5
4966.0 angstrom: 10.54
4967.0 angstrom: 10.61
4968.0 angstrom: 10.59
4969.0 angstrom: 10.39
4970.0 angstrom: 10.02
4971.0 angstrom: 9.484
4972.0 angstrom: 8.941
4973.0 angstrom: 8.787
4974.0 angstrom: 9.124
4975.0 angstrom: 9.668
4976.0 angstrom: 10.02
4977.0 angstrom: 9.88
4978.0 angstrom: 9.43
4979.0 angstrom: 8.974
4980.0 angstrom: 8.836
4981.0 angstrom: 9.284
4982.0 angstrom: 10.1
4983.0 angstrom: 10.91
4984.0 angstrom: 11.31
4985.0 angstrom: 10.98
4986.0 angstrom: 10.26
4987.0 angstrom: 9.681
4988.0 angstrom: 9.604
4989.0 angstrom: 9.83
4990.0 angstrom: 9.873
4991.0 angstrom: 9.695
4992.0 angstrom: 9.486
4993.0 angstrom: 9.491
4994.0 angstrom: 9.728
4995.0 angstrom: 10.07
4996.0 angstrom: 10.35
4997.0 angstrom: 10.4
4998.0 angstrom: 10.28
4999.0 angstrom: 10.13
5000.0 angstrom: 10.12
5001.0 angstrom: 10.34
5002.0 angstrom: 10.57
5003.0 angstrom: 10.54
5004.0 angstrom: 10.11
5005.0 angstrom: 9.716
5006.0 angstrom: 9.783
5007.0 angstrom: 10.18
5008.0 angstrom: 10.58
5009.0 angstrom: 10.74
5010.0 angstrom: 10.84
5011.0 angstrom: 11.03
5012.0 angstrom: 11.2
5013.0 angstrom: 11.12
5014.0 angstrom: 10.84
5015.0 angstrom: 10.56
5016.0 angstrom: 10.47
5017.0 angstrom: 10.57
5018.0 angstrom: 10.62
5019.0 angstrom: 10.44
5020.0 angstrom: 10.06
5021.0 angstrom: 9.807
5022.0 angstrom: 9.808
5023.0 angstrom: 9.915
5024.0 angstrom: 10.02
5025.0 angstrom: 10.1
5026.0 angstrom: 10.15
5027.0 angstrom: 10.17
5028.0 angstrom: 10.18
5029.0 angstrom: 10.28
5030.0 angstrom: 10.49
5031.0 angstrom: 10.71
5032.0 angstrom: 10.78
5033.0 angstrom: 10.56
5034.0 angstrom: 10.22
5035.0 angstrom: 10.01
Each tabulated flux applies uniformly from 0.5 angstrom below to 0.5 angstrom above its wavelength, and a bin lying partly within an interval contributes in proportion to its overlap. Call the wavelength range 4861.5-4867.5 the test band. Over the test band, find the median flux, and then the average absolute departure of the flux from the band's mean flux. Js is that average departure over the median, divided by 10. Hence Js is 0.015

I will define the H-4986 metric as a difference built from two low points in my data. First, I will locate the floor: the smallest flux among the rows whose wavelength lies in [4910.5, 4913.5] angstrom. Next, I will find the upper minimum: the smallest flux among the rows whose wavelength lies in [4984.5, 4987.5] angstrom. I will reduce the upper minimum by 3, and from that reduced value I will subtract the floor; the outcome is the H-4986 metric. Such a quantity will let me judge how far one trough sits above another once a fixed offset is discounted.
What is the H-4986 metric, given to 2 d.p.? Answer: -2.43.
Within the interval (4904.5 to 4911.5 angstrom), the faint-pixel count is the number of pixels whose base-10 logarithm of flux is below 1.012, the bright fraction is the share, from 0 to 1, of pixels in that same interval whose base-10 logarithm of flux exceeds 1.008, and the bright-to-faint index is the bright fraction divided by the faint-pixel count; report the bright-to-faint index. 0.36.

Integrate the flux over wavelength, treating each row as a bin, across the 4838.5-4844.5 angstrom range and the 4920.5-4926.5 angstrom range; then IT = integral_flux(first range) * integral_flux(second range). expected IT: 3380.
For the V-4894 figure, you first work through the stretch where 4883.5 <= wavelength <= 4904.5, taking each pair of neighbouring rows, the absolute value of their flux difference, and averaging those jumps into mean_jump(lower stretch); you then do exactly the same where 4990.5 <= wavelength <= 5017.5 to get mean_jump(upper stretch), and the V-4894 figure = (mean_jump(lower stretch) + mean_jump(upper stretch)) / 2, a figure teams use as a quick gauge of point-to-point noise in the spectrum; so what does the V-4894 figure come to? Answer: 0.238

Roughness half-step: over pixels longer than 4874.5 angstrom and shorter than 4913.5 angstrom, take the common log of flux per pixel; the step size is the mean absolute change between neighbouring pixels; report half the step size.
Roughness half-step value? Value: 0.0065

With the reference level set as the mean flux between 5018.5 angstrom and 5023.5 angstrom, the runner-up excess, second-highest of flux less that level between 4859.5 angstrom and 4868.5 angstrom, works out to 6.5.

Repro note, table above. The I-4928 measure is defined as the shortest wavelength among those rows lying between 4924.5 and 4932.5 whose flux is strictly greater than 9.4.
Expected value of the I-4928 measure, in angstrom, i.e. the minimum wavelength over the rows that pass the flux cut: 4925.0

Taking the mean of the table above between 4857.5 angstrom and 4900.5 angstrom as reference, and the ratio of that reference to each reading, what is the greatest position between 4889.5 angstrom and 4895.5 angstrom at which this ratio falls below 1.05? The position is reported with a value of 4892.0 angstrom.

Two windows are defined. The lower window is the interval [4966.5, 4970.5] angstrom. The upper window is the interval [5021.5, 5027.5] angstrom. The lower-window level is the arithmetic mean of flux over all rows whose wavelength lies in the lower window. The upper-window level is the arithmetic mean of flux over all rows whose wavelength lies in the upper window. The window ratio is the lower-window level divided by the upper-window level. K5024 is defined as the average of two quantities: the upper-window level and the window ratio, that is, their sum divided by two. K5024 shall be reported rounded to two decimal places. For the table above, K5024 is 5.53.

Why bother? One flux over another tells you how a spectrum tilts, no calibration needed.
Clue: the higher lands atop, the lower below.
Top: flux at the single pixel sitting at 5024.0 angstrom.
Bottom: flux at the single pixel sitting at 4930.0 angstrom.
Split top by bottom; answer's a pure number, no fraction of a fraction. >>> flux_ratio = 1.06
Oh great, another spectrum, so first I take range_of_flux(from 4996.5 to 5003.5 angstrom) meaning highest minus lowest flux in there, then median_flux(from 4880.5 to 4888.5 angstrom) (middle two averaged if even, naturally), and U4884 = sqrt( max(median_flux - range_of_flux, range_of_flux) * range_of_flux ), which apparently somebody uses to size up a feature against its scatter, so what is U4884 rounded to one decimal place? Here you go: 2.1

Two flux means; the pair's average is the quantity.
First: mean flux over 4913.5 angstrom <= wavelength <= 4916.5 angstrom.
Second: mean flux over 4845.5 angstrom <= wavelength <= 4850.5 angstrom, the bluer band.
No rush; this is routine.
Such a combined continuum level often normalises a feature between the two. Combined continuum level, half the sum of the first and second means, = 9.2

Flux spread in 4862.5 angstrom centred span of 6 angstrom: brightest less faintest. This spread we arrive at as 8.4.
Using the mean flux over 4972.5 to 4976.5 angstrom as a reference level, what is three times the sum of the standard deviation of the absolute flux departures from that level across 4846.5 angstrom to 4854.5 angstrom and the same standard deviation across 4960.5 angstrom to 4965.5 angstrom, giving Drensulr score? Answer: 0.7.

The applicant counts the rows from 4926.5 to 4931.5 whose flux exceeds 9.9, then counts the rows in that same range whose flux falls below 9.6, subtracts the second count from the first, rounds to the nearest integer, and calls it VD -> -1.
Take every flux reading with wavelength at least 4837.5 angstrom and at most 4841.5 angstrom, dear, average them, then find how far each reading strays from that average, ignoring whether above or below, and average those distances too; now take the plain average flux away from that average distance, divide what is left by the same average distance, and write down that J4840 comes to -19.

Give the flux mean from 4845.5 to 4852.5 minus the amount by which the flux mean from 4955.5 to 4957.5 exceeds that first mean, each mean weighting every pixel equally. 9.6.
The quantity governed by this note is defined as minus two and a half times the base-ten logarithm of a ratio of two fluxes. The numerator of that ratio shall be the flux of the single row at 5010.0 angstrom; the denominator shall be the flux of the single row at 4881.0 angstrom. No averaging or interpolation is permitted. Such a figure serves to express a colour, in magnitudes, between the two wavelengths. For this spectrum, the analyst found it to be -0.19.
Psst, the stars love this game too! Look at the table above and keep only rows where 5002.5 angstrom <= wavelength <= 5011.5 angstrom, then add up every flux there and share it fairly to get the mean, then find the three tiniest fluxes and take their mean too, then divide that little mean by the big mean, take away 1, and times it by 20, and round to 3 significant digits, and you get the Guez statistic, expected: -1.00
